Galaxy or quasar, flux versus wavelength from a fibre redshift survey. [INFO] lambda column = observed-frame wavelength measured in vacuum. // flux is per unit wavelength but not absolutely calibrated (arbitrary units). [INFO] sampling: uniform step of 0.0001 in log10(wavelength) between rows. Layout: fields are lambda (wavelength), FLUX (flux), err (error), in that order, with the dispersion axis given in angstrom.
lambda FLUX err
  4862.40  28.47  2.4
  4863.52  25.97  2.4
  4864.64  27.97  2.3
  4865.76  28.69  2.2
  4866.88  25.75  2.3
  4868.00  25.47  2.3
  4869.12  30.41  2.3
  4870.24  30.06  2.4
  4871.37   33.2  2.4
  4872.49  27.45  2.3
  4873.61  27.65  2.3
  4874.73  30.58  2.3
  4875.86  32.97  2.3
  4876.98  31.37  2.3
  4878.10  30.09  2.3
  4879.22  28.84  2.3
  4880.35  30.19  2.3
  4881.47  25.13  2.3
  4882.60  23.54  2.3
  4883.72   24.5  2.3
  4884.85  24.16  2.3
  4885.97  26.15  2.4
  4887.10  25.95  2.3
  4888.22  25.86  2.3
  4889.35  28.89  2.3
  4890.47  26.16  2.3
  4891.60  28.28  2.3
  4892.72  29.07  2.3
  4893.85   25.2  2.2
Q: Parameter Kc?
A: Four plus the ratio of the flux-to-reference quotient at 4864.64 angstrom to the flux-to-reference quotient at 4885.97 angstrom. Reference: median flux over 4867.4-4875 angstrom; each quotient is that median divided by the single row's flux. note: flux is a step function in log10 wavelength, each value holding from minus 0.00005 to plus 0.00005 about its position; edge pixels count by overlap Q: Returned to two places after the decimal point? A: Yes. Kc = 4.93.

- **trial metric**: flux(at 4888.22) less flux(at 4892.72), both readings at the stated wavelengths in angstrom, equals -3.2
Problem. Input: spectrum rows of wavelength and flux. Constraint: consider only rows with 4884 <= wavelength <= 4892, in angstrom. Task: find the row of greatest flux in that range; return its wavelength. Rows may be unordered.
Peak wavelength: 4889.35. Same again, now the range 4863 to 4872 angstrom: 4871.37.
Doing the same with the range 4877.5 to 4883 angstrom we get 4880.35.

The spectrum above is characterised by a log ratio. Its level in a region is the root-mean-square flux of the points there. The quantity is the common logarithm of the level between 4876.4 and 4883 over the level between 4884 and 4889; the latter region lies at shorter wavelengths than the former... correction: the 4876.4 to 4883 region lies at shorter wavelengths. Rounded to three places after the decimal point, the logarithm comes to 0.045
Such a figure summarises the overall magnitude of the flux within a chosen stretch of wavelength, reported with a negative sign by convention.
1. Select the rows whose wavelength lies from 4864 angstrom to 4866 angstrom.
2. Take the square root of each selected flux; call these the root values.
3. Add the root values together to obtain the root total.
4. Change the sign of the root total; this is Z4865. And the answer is -11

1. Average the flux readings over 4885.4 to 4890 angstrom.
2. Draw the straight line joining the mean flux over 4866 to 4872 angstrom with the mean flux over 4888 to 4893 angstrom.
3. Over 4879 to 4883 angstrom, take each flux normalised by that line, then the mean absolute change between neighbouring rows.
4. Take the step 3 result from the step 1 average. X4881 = 26.6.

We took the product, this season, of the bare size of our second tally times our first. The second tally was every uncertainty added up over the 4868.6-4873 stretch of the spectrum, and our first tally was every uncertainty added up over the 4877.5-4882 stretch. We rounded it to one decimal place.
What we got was 86.5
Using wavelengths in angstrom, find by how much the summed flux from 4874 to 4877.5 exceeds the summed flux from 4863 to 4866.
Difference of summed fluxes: 12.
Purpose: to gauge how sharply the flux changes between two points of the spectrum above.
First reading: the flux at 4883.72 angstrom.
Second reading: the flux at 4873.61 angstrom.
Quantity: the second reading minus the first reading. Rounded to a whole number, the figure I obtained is 3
